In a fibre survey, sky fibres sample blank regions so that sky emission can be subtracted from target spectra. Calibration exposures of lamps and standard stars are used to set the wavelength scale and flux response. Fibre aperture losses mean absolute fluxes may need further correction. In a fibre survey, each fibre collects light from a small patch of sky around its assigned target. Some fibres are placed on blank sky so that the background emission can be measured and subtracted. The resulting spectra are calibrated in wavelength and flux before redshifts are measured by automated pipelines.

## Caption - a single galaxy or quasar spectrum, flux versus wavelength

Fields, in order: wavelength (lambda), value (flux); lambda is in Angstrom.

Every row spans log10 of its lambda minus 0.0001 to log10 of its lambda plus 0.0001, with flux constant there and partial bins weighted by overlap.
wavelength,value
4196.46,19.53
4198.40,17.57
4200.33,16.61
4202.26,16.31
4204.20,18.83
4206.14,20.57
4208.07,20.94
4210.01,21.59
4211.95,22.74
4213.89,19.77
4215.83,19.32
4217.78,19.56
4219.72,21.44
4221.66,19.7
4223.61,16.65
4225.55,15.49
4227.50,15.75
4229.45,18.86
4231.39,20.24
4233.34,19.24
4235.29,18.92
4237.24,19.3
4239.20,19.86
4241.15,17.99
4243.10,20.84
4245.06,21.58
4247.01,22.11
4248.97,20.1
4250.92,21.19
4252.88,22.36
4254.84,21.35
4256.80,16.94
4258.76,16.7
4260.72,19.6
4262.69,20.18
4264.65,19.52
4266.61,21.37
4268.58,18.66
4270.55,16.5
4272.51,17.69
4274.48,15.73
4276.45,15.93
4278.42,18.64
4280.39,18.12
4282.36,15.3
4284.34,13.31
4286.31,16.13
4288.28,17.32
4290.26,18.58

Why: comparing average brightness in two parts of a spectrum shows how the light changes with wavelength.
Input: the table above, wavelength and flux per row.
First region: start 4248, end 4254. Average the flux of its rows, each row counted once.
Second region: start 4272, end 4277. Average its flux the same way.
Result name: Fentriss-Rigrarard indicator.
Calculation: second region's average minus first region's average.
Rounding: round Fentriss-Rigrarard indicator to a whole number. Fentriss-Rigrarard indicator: -5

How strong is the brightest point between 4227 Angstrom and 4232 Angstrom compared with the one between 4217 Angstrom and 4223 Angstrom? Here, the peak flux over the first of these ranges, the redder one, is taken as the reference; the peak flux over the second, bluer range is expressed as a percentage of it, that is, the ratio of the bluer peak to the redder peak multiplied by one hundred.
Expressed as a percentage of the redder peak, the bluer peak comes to 106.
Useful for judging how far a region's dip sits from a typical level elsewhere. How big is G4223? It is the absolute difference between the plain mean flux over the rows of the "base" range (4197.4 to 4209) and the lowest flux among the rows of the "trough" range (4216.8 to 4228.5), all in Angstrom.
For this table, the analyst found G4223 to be 3.0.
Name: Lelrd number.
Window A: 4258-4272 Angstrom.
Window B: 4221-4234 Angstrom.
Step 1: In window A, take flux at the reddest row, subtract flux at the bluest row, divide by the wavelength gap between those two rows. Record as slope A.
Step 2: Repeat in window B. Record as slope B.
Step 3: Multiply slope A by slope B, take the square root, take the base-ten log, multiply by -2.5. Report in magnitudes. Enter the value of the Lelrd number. 4.0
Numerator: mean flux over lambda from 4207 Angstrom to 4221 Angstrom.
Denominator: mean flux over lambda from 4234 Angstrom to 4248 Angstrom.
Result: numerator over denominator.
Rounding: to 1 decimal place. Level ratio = 1.0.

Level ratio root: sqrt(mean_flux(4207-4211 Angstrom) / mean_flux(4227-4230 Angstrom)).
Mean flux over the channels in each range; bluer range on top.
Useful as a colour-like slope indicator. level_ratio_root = 1.11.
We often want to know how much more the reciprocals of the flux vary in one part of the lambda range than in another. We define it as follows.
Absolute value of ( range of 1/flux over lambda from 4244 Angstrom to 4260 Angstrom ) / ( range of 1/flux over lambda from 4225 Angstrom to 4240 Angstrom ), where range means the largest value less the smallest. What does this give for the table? 1.00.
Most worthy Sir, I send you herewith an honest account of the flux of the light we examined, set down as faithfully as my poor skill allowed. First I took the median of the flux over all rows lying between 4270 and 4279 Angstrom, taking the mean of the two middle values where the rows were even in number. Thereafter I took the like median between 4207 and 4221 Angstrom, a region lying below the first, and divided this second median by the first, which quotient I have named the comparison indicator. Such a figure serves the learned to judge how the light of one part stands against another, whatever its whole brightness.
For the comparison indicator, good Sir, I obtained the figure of 1.3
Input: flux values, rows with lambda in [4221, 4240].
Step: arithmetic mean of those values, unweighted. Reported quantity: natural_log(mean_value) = 2.91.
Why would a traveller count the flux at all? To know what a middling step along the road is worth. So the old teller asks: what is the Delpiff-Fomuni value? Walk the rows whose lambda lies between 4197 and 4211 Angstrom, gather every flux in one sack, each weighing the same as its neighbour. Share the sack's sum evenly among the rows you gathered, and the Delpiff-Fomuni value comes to 18.9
